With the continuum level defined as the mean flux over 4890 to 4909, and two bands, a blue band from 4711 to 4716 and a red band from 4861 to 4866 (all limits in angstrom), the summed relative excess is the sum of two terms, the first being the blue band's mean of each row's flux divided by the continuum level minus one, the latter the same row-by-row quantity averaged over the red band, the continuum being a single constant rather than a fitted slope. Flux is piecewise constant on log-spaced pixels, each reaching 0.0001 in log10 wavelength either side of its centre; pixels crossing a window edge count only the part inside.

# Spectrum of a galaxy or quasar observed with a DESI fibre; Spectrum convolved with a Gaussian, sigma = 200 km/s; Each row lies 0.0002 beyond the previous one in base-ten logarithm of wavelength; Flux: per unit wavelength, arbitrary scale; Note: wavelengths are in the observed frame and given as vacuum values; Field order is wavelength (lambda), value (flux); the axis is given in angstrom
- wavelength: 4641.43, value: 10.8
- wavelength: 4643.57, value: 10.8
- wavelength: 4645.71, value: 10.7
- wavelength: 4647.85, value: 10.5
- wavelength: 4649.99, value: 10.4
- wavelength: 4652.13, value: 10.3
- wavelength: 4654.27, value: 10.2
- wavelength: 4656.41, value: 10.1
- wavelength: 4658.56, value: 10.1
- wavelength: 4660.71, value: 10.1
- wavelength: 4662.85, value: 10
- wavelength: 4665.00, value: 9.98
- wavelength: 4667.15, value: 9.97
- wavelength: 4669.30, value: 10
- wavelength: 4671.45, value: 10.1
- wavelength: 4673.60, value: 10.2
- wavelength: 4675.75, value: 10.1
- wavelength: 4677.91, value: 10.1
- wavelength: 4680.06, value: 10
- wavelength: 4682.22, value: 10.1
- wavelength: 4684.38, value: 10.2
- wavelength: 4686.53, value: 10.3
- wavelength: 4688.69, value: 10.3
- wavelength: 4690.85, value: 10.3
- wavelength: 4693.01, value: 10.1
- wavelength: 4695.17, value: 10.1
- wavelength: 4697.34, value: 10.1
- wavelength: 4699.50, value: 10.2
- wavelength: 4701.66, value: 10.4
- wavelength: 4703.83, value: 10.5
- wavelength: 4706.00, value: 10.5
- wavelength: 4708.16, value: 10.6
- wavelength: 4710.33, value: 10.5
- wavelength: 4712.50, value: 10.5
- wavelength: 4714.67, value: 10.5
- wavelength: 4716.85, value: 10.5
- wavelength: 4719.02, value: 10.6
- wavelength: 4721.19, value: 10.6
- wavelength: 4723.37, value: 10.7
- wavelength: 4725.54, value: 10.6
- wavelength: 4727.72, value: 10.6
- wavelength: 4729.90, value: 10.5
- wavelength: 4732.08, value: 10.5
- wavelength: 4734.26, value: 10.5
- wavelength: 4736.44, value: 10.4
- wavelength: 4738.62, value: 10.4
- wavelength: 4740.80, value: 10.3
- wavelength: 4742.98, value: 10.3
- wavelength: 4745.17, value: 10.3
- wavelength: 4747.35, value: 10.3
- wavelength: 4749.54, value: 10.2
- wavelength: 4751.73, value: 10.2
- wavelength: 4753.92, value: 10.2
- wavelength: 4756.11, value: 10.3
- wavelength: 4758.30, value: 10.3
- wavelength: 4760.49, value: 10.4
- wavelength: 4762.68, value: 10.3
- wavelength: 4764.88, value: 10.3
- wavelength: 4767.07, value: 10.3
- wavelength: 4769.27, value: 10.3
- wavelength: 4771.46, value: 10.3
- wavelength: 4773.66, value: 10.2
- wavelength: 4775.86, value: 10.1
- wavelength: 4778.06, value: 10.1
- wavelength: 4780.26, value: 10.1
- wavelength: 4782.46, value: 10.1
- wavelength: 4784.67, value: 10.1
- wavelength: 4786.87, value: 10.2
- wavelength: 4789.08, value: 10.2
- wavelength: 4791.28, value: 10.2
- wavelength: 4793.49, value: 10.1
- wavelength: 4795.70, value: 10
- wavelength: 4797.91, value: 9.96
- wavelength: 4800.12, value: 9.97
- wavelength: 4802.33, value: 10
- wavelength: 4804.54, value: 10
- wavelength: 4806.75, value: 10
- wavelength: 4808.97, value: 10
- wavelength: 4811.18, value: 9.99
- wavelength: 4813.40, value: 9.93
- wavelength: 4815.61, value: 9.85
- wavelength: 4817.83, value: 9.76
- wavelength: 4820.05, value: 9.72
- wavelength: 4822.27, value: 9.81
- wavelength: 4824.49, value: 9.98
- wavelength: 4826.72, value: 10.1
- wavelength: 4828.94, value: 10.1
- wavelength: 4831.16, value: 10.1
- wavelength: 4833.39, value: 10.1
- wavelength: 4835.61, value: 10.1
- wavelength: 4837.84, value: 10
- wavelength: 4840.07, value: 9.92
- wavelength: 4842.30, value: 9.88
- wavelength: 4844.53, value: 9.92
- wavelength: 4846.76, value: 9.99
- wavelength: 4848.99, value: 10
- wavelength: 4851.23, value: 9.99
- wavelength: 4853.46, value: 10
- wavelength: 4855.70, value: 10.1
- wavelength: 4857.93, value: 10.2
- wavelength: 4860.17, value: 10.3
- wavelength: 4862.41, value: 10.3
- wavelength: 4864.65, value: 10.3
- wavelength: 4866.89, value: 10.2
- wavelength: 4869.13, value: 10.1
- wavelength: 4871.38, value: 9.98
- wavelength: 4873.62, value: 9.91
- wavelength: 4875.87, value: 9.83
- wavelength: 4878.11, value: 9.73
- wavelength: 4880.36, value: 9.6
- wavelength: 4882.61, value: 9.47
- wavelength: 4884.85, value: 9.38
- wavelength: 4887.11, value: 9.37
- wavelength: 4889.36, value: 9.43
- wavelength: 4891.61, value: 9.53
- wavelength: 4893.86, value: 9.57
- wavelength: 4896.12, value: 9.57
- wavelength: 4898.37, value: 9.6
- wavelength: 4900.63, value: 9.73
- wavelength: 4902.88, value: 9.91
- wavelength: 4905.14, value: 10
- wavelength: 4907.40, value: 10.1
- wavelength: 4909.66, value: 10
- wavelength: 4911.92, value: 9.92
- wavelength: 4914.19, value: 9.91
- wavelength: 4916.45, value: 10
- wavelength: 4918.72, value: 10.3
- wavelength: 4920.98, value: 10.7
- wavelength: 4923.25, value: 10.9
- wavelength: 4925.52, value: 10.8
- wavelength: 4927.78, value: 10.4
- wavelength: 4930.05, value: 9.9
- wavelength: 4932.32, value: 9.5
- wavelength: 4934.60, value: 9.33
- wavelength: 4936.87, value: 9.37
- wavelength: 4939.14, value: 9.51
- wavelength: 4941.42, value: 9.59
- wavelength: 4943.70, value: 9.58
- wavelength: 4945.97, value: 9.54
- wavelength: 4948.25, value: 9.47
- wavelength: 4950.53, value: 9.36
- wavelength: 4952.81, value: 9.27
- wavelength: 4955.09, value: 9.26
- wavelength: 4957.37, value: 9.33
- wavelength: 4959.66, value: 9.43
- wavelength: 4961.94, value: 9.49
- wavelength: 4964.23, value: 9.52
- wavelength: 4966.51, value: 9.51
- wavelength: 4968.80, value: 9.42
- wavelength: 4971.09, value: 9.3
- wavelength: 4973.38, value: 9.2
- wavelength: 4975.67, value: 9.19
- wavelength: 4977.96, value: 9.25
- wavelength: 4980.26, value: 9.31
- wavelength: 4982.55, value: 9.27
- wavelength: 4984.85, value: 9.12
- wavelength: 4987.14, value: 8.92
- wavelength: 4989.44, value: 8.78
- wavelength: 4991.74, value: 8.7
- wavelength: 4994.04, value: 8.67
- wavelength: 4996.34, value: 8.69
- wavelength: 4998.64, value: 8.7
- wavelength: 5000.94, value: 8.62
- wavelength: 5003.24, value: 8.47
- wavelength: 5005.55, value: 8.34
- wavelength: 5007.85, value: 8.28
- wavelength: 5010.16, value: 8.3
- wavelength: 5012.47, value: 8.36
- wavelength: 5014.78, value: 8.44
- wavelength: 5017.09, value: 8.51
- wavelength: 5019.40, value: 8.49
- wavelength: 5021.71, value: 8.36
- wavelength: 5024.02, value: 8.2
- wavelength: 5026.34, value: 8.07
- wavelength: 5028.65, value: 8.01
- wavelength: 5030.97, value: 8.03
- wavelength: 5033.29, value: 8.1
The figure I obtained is 0.13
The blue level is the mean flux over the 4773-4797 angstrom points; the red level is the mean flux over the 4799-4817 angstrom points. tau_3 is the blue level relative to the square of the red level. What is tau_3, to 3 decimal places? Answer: 0.102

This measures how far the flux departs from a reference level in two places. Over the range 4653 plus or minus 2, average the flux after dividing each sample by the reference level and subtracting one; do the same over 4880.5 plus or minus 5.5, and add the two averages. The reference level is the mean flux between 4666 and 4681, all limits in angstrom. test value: -0.03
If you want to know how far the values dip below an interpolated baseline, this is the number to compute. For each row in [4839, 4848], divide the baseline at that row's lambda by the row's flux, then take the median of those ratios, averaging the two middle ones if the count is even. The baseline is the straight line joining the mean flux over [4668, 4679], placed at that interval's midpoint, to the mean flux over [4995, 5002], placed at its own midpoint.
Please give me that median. 0.94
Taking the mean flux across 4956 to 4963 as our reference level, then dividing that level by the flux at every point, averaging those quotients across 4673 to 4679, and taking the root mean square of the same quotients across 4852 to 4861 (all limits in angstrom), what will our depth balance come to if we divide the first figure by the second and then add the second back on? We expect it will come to 1.93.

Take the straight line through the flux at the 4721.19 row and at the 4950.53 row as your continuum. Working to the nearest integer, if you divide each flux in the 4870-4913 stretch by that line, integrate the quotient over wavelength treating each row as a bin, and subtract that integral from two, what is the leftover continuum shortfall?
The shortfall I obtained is -41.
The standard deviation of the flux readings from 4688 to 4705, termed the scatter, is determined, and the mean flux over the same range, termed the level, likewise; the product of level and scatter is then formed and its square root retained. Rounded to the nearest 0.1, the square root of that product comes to 1.2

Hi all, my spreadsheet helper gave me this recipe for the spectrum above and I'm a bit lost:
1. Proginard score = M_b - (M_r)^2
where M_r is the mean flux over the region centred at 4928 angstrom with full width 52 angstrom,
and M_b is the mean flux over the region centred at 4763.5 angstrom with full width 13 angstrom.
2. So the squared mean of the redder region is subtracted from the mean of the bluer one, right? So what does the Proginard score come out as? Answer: -87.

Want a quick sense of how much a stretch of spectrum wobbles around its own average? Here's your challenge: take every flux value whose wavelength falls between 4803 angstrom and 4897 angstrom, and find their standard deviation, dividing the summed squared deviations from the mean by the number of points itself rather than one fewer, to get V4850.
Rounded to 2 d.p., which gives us 0.25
